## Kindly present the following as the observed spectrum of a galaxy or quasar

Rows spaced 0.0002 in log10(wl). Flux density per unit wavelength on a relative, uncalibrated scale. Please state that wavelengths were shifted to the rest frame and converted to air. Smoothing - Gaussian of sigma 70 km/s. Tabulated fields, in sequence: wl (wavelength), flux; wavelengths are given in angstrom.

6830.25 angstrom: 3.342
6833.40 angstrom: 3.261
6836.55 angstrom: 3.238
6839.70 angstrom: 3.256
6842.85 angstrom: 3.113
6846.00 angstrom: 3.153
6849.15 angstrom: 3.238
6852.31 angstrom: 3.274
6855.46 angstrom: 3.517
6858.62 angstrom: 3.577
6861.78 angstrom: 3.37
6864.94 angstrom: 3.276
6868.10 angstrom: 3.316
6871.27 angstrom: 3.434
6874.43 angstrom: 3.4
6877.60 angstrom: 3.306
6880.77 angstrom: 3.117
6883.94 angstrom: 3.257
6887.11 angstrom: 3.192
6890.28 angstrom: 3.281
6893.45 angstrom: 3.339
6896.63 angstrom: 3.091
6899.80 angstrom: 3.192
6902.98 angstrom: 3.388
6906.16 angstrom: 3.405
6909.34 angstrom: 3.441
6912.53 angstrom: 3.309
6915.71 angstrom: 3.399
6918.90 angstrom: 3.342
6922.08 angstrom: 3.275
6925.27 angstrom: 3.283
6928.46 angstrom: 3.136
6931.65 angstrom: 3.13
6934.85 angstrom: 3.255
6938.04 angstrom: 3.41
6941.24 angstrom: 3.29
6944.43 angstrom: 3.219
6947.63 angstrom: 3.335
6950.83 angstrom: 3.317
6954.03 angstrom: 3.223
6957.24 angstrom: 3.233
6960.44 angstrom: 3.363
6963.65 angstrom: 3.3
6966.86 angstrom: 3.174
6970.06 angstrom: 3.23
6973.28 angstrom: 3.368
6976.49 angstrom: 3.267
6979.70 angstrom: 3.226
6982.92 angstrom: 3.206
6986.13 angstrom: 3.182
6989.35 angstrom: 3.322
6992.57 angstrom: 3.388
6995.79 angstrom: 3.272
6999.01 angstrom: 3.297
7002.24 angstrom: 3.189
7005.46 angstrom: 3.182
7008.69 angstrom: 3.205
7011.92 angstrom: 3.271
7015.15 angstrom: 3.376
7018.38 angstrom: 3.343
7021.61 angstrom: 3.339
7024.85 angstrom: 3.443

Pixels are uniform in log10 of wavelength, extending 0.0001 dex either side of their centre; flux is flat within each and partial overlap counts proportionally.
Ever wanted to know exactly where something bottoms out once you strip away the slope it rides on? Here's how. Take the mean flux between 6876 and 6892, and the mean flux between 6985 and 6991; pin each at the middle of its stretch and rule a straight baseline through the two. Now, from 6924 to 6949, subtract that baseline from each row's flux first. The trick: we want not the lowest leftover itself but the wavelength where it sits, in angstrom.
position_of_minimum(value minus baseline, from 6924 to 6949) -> 6931.65 angstrom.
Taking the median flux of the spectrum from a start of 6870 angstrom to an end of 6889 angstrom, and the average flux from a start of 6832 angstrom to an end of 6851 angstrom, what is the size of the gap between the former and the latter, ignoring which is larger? 0.072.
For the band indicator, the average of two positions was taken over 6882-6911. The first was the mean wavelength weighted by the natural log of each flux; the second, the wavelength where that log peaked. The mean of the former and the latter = 6903.1 angstrom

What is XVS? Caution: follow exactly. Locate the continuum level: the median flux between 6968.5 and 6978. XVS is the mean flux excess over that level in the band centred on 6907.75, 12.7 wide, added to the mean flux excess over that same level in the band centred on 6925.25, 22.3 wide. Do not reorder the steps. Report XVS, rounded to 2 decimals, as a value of 0.11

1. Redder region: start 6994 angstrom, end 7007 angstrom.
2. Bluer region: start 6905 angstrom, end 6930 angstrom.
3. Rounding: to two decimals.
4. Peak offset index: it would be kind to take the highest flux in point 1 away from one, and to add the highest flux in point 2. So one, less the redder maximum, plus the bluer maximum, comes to 1.14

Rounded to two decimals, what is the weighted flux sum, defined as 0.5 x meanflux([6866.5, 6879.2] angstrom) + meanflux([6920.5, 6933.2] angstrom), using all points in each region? 4.89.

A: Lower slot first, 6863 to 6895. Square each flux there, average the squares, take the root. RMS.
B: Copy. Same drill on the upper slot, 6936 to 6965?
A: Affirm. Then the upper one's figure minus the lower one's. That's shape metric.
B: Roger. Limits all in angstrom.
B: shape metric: 0.01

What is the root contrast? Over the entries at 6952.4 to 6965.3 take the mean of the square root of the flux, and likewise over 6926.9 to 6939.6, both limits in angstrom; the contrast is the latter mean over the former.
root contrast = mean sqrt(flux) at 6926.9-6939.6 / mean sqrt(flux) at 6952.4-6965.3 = 0.99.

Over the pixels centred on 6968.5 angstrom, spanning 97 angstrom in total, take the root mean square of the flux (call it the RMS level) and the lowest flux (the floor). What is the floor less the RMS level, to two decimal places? -0.13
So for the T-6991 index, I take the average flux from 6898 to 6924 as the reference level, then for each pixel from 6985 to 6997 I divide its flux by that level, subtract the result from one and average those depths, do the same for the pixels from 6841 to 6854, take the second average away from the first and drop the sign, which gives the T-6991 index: 0.029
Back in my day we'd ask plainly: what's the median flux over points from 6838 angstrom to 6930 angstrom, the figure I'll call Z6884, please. 3.28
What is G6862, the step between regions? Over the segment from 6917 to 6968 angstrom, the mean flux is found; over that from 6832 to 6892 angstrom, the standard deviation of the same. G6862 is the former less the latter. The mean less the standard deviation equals 3.15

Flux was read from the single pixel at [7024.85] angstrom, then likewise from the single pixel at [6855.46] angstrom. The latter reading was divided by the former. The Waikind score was 1.02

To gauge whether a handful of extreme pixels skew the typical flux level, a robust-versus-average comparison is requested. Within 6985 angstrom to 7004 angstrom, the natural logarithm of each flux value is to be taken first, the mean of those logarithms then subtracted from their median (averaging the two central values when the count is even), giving 0.003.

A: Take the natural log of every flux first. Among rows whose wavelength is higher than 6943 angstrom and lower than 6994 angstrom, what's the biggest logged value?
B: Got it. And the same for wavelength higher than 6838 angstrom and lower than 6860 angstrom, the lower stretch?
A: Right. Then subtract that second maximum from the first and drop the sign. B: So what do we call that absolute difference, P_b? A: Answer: 0.054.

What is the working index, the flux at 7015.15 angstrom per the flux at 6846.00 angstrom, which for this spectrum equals 1.07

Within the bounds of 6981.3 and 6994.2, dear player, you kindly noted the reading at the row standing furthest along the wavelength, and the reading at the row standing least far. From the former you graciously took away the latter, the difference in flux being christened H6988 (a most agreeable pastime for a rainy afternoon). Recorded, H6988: 0.18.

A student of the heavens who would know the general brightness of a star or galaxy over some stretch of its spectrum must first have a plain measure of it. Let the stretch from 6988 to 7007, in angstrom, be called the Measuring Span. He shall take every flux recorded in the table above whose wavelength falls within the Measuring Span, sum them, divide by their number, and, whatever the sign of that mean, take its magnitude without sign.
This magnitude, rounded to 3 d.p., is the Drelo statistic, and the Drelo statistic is 3.275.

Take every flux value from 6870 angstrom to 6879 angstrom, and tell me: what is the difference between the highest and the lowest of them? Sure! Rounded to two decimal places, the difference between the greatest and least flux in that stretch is 0.13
